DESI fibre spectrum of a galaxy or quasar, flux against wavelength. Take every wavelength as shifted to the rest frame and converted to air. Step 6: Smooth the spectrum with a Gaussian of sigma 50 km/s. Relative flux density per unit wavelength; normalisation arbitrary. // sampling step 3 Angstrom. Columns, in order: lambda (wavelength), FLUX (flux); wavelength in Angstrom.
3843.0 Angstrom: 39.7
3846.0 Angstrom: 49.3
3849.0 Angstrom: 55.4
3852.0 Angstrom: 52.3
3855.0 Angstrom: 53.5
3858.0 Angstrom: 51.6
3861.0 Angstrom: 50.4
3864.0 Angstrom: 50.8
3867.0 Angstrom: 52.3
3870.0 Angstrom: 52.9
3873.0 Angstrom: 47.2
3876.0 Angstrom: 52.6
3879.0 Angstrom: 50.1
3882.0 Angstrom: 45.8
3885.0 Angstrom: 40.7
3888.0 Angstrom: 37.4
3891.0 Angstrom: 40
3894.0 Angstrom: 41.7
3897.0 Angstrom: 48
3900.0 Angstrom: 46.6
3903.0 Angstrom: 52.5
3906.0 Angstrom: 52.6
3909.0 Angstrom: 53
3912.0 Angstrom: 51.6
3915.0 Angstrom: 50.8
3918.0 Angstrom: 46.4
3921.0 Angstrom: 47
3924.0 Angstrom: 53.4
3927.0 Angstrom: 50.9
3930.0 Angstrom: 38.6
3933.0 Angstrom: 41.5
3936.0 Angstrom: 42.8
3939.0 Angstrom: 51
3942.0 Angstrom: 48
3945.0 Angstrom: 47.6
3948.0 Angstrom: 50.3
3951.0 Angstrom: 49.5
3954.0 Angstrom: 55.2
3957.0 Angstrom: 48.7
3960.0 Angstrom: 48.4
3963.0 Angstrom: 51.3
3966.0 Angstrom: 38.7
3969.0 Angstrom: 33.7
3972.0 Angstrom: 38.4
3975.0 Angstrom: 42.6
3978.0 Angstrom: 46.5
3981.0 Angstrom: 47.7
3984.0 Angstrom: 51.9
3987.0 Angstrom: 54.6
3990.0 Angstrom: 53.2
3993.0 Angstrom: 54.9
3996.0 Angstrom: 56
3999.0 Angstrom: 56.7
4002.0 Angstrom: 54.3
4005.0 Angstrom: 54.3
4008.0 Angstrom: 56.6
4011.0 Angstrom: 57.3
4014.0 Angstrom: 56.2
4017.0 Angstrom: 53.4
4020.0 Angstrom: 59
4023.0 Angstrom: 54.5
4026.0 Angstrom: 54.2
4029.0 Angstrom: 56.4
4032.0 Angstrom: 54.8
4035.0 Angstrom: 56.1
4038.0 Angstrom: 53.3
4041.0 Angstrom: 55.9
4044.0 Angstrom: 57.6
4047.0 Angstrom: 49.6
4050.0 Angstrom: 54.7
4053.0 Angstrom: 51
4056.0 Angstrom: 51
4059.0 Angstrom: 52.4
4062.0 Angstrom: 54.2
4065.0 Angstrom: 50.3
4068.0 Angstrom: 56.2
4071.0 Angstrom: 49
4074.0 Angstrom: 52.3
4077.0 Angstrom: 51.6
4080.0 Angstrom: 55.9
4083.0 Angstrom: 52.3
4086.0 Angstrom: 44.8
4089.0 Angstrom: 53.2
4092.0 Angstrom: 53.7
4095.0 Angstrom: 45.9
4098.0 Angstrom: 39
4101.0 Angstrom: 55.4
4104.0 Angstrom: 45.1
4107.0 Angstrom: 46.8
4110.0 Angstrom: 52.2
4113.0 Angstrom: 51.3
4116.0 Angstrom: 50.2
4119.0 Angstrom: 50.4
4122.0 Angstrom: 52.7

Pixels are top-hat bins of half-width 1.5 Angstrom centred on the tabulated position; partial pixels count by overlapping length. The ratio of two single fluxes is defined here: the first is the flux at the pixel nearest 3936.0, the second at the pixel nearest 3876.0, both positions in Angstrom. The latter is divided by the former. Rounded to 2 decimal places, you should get 1.23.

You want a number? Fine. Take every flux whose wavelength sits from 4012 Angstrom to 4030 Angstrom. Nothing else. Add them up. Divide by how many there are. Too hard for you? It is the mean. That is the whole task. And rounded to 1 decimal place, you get 55.6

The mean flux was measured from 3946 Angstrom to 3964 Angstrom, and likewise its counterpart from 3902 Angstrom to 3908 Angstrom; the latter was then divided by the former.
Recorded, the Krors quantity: 1.04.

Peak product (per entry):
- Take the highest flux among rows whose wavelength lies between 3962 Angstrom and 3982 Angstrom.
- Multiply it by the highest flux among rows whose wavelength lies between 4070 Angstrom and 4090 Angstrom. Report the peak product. 2868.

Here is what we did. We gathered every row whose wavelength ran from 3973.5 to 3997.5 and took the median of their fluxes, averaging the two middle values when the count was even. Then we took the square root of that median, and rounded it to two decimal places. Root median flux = 7.25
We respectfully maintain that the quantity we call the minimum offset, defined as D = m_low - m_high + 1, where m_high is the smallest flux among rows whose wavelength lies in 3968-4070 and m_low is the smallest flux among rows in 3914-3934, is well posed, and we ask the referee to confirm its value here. 6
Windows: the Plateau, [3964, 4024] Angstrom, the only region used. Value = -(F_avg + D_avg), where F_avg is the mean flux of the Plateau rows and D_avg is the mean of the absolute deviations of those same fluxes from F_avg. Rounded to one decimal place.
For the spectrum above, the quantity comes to -56.9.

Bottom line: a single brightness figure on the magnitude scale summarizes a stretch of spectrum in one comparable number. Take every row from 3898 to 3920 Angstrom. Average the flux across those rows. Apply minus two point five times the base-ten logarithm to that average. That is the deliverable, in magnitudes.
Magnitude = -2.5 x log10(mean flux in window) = -4.26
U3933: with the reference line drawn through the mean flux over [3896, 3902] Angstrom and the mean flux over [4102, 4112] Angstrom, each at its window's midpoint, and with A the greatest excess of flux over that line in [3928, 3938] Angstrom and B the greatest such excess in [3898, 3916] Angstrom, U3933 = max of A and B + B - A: 16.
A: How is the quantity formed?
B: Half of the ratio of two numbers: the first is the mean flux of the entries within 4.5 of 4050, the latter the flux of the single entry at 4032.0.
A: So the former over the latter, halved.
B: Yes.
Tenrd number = 0.47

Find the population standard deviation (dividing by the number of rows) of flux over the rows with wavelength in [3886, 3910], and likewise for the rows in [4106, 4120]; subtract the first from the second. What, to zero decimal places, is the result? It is -4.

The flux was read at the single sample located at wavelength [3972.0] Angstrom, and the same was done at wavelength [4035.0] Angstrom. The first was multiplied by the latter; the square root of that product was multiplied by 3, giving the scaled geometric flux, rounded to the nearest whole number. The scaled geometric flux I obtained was 139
